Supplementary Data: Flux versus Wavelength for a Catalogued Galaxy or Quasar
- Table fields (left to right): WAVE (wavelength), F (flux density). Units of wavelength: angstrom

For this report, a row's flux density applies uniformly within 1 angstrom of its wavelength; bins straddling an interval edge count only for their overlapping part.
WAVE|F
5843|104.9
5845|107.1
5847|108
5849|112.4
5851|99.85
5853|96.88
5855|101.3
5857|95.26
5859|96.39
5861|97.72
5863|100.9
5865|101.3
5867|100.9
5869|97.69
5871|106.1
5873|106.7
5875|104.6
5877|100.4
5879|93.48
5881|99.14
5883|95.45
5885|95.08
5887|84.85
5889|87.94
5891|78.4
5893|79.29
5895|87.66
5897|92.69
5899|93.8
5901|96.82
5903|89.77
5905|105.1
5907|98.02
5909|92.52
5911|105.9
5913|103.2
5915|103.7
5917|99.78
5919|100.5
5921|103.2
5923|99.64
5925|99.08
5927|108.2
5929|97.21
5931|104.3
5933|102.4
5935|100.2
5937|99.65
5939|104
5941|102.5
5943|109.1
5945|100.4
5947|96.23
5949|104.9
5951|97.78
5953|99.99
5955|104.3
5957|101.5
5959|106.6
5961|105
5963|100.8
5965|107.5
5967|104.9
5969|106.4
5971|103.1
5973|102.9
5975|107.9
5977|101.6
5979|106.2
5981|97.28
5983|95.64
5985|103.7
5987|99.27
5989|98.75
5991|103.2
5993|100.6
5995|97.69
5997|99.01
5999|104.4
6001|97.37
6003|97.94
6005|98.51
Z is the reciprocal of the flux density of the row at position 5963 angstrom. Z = 0.0099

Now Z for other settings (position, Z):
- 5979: 0.0094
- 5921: 0.0097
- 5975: 0.0093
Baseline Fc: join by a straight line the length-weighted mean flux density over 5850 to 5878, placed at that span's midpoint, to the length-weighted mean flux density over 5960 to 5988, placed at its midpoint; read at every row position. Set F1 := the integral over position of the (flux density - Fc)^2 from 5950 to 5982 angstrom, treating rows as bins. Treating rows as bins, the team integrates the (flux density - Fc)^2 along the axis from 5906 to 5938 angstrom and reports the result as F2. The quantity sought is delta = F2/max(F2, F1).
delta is 1.00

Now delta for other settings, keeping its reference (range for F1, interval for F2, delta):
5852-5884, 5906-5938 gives 0.91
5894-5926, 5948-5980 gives 0.22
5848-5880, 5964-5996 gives 0.69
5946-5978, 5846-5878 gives 1.00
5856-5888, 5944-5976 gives 0.32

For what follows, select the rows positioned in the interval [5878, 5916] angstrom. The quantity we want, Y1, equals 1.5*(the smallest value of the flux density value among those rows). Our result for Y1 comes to 117.6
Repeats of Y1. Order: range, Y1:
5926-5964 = 144.3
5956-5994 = 143.5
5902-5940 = 134.7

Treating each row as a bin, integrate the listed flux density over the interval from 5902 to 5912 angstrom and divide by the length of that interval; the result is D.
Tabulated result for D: 98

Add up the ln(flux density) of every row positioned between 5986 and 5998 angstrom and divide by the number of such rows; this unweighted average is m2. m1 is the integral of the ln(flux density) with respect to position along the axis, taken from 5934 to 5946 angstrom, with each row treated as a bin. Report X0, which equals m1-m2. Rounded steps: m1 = 55.6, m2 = 4.60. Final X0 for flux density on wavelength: 50.97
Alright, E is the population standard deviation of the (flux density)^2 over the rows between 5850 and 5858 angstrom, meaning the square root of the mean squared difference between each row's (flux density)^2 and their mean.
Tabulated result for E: 468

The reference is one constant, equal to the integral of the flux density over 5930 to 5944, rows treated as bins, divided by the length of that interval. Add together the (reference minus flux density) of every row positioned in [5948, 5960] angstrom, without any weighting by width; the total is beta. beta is 4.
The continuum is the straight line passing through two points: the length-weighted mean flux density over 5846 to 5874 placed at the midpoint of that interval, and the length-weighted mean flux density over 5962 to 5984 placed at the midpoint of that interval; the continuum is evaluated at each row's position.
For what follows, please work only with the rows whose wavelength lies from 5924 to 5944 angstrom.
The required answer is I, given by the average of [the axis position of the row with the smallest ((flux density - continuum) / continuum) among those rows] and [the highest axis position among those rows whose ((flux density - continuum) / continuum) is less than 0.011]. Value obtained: 5935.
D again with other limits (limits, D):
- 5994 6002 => 100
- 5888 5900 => 87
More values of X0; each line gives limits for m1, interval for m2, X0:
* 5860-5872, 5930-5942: 50.72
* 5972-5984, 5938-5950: 50.85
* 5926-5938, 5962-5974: 50.84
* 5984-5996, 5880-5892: 50.82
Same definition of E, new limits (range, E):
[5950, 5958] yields 479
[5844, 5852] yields 954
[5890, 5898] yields 1014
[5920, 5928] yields 754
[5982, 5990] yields 574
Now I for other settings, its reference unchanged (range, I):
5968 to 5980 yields 5977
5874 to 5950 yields 5919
